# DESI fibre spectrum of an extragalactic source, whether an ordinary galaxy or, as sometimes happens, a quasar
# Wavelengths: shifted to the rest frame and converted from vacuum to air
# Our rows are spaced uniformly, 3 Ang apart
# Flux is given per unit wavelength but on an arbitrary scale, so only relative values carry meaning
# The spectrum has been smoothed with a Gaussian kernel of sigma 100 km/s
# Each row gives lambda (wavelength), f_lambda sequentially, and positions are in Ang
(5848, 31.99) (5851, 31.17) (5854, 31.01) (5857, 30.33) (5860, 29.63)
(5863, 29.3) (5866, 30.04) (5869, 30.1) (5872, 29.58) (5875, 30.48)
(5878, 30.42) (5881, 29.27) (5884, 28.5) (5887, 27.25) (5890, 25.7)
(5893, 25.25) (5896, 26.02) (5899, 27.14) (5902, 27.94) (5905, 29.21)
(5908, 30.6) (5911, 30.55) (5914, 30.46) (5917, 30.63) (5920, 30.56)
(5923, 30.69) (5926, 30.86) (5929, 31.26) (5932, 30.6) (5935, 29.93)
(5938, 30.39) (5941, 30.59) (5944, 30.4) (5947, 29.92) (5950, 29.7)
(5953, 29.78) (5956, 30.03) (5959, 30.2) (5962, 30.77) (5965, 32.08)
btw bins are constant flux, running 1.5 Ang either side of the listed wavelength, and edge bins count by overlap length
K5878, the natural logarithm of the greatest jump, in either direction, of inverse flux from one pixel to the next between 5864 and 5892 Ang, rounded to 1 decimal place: -6.1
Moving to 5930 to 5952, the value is -7.2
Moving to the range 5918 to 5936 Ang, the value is -7.2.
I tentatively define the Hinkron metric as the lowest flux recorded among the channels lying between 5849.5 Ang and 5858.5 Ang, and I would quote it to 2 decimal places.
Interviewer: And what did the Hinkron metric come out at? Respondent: 30.33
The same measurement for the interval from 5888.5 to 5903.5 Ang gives 25.25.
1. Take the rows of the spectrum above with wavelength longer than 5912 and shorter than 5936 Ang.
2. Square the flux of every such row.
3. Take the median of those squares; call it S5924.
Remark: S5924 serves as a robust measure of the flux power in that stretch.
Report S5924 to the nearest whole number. 937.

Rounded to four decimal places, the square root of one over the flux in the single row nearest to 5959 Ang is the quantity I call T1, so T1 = 0.1820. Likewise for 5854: 0.1796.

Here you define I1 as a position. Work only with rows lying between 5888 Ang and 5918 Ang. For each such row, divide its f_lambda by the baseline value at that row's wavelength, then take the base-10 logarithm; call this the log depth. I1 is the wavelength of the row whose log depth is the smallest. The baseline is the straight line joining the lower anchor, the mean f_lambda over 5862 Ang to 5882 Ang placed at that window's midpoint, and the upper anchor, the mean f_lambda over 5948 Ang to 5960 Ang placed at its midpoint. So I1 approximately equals 5893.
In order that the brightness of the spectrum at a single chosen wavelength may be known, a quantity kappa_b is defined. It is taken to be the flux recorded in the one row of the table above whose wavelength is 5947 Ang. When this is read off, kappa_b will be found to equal 29.92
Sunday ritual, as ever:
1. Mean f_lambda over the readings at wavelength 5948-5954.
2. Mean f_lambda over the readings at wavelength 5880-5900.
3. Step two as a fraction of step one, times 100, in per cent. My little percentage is 91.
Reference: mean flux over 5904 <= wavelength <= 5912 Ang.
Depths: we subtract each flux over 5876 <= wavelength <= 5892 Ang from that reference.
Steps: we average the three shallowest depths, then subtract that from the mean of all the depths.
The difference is 1.2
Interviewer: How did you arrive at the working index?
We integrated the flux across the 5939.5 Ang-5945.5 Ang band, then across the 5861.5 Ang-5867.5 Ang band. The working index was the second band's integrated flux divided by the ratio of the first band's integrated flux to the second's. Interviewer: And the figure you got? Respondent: 173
